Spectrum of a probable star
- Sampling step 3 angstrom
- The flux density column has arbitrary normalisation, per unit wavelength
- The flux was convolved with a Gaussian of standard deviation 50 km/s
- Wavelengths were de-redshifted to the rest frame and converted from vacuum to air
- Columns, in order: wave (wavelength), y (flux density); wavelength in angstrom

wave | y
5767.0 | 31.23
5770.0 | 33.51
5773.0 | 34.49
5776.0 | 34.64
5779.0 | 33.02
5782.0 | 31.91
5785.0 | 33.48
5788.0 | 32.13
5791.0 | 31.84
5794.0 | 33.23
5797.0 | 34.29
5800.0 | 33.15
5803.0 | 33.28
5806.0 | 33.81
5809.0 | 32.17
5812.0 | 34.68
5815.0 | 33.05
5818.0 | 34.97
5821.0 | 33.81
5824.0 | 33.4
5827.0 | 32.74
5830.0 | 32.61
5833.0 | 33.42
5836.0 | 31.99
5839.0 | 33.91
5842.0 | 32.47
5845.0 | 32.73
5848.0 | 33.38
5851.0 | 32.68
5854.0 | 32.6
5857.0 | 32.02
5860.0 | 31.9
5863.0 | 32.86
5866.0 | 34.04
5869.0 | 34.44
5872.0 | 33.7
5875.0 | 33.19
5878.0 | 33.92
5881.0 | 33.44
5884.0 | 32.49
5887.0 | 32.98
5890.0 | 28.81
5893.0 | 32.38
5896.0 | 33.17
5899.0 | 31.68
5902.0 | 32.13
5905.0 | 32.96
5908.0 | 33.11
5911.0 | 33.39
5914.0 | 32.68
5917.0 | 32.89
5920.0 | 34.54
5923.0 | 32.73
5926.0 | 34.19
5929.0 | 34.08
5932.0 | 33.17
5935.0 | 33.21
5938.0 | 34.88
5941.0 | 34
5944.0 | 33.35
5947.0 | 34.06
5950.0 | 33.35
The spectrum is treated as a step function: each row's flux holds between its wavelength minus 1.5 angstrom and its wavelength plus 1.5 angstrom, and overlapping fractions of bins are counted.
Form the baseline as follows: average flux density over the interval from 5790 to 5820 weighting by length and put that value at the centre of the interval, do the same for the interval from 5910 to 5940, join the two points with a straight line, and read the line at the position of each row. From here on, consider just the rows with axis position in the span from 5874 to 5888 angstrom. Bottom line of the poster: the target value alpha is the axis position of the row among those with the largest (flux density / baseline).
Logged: 5878.0 angstrom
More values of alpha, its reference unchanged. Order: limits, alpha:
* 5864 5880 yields 5869.0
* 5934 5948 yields 5938.0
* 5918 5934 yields 5920.0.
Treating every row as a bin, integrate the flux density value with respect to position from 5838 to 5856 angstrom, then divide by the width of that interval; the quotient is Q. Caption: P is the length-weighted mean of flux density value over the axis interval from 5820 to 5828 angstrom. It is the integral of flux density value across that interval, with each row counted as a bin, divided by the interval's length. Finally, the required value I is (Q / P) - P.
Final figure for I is -32.3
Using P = 33.3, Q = 32.9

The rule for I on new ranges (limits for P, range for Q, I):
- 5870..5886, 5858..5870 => -32.4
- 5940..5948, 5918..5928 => -32.8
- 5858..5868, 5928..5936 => -31.9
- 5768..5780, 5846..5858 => -32.9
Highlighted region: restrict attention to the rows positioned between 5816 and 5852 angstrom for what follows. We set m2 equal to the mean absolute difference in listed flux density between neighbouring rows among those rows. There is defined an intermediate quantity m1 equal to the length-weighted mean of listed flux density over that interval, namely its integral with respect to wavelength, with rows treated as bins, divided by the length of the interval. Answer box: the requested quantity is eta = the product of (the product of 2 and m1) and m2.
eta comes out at 58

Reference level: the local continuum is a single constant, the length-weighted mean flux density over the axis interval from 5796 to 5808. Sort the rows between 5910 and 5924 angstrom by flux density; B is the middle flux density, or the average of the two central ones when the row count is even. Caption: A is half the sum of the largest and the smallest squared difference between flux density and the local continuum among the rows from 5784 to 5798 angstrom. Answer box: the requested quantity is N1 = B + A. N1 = 34.3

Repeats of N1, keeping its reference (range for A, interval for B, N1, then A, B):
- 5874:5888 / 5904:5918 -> 33.5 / 0.6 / 33.0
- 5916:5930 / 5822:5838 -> 33.4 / 0.6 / 32.7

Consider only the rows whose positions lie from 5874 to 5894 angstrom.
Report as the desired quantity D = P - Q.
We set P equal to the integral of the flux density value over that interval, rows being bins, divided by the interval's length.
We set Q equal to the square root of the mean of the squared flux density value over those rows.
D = -0.054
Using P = 32.44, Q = 32.5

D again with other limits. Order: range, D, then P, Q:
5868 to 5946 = -0.022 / 33.13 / 33.2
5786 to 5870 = -0.017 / 33.12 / 33.1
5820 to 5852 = -0.012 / 33.01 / 33.0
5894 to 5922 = -0.023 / 32.94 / 33.0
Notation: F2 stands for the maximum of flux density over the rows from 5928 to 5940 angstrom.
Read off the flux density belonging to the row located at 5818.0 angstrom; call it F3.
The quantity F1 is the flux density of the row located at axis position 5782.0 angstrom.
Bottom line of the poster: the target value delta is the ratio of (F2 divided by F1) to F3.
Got 0.0313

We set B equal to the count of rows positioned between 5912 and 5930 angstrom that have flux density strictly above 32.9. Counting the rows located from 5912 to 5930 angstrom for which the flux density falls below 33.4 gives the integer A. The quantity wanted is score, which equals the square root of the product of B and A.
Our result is 3.0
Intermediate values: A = 3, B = 3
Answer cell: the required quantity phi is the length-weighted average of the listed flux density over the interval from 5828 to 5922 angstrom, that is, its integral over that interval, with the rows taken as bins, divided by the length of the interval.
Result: 32.9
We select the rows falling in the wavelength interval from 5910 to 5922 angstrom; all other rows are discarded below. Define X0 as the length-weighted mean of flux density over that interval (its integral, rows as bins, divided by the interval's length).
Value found 33.3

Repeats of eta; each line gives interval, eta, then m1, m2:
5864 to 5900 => 86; 32.9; 1.30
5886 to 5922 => 85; 32.6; 1.30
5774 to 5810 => 71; 33.1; 1.08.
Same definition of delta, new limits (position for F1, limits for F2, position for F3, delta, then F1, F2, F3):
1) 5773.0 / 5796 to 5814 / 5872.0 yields 0.0298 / 34.49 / 34.68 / 33.7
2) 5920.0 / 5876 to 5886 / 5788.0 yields 0.0306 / 34.54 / 33.92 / 32.13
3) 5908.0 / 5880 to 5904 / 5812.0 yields 0.0291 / 33.11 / 33.44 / 34.68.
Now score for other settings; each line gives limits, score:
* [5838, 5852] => 2.8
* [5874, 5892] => 4.0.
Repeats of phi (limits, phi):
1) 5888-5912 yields 32.2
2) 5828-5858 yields 32.8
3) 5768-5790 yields 33.2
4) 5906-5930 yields 33.4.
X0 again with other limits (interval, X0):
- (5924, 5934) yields 33.7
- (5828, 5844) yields 32.9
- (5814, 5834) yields 33.4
